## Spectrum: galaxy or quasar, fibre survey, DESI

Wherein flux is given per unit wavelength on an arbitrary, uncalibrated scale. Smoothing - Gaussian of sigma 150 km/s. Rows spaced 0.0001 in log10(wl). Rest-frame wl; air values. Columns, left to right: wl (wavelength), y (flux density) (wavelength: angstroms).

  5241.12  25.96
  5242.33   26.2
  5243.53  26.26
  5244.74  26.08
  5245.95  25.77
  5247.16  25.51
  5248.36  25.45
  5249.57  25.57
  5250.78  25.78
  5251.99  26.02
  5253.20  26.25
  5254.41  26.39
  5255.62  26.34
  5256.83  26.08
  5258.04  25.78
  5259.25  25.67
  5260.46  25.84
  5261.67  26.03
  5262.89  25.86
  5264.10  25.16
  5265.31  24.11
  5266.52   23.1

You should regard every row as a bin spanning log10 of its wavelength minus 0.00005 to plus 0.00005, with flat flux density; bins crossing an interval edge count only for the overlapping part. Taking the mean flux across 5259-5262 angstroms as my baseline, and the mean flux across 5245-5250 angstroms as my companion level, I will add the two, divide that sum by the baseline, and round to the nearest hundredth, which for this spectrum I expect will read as 1.99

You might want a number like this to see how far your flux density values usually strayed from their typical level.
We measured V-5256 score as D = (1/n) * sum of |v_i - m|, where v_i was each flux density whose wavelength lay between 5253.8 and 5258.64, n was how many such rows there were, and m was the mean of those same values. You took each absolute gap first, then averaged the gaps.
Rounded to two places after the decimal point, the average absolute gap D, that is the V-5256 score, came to 0.22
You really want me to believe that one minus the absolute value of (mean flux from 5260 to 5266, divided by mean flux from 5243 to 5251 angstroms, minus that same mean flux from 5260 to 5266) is -23.4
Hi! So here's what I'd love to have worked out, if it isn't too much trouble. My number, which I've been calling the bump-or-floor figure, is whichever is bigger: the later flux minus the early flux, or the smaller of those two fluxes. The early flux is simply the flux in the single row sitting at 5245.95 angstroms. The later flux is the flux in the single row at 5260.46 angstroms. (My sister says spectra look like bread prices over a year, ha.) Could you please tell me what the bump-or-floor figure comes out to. 25.8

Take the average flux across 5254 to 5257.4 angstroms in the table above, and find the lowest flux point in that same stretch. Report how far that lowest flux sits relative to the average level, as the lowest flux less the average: -0.19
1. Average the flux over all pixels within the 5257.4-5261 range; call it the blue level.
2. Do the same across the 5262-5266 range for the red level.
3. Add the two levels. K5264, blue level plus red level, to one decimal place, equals 50.8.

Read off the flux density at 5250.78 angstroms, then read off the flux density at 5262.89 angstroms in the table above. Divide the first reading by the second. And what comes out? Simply 1.00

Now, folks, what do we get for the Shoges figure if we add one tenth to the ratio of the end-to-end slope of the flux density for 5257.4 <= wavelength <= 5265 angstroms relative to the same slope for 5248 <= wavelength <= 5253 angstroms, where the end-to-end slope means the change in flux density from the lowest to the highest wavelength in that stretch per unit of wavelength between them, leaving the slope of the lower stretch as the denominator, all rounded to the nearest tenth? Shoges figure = -0.6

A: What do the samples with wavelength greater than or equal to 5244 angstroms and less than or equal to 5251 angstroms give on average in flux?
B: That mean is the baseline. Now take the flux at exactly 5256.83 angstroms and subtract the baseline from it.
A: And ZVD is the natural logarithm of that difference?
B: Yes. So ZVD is -1.0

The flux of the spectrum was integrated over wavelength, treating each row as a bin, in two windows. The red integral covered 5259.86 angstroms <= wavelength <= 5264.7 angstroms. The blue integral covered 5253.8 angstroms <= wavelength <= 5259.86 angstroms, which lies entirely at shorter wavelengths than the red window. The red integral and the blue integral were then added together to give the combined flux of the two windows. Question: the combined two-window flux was 282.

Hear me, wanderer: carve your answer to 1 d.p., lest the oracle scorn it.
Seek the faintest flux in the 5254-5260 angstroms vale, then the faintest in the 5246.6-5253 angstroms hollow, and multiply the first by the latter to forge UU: 653.3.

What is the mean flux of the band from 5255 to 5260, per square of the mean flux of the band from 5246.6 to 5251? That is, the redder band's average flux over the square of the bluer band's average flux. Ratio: 0.0397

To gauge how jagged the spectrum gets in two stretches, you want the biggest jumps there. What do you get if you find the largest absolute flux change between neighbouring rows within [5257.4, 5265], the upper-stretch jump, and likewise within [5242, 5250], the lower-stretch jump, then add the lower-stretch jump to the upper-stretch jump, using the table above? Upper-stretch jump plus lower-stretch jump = 1.0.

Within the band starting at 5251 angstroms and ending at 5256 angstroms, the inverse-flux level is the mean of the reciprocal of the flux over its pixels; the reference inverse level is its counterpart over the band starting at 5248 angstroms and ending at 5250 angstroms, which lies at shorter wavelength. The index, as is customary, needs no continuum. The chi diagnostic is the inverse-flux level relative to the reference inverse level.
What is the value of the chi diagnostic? 0.97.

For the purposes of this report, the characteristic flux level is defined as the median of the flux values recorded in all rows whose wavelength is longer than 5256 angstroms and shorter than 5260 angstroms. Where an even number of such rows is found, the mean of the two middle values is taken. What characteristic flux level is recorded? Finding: 25.8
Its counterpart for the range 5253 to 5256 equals 26.3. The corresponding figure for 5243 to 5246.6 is 26.1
